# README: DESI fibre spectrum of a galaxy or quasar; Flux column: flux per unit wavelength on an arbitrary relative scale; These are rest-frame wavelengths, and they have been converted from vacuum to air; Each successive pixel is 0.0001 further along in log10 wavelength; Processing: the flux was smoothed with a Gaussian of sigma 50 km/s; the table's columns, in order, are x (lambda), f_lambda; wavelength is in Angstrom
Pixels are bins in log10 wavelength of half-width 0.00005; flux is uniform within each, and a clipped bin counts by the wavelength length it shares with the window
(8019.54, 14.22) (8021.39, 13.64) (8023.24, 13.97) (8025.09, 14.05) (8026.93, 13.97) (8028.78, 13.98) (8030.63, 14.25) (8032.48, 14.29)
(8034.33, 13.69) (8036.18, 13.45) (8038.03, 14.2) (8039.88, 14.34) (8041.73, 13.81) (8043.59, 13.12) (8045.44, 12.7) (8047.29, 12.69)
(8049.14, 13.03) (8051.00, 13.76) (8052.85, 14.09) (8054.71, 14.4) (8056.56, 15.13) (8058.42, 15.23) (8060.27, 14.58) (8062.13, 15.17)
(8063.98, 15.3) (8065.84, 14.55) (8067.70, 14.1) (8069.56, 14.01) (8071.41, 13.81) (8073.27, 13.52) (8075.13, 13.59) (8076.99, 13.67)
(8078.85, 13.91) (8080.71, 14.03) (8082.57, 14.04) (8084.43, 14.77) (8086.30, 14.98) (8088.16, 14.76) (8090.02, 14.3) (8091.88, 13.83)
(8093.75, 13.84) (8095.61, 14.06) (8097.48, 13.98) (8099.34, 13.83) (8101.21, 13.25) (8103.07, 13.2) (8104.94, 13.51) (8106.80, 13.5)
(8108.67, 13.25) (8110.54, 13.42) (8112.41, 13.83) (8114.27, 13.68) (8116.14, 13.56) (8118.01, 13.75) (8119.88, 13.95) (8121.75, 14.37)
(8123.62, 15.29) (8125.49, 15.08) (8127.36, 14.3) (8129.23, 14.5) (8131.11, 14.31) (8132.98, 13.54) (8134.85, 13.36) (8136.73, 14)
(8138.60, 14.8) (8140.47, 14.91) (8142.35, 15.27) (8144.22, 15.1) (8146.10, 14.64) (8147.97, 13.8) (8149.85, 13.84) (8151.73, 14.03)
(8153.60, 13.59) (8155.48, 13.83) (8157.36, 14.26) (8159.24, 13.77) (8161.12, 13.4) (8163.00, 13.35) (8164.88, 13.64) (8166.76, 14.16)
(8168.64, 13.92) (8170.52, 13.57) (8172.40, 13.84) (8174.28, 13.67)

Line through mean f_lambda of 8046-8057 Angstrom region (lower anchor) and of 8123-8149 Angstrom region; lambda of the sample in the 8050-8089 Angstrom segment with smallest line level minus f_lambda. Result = 8063.98 Angstrom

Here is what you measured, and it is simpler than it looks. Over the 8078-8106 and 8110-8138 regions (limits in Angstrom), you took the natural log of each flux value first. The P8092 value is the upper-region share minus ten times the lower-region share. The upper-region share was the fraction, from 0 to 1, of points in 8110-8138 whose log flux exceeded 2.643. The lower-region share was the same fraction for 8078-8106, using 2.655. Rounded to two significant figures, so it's -2.3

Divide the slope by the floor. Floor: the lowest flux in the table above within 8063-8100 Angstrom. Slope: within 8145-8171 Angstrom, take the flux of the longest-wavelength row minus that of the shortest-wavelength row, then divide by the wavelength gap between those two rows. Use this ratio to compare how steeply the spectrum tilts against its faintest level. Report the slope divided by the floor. -0.003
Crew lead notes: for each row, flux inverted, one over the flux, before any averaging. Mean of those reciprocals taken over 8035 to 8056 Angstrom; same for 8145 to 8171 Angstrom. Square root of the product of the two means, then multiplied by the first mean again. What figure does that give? 0.0054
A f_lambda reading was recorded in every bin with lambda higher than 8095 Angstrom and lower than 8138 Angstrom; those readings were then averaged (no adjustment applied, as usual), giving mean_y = 13.9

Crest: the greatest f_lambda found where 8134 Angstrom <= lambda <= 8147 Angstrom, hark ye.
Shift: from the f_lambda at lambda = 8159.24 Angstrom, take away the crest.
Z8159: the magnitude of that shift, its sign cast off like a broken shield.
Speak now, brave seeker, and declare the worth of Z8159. 1.50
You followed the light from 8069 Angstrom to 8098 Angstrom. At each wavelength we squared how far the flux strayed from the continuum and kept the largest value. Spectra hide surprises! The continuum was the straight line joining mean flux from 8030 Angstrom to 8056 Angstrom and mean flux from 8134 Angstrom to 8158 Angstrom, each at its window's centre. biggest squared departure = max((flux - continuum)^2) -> 1.1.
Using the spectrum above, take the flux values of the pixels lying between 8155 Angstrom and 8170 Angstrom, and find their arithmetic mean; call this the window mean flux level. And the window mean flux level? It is 13.8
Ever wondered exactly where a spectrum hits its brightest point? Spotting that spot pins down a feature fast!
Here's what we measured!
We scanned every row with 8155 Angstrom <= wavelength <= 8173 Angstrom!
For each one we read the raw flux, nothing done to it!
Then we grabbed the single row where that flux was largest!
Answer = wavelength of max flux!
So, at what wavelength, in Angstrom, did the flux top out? 8157.36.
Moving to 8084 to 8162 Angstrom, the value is 8123.62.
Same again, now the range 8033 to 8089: 8063.98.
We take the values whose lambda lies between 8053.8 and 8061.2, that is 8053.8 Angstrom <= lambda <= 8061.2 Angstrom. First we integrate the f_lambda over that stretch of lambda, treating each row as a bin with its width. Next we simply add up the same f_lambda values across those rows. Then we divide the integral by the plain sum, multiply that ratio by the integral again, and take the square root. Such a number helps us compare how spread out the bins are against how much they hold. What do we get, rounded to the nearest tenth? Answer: 14.3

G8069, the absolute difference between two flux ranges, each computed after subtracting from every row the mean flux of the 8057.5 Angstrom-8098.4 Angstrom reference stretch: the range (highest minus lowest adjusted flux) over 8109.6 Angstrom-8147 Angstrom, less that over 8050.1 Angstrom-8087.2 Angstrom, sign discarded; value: 0.15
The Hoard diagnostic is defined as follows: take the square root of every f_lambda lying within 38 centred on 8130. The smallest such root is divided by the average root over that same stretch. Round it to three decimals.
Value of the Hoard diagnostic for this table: 0.967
